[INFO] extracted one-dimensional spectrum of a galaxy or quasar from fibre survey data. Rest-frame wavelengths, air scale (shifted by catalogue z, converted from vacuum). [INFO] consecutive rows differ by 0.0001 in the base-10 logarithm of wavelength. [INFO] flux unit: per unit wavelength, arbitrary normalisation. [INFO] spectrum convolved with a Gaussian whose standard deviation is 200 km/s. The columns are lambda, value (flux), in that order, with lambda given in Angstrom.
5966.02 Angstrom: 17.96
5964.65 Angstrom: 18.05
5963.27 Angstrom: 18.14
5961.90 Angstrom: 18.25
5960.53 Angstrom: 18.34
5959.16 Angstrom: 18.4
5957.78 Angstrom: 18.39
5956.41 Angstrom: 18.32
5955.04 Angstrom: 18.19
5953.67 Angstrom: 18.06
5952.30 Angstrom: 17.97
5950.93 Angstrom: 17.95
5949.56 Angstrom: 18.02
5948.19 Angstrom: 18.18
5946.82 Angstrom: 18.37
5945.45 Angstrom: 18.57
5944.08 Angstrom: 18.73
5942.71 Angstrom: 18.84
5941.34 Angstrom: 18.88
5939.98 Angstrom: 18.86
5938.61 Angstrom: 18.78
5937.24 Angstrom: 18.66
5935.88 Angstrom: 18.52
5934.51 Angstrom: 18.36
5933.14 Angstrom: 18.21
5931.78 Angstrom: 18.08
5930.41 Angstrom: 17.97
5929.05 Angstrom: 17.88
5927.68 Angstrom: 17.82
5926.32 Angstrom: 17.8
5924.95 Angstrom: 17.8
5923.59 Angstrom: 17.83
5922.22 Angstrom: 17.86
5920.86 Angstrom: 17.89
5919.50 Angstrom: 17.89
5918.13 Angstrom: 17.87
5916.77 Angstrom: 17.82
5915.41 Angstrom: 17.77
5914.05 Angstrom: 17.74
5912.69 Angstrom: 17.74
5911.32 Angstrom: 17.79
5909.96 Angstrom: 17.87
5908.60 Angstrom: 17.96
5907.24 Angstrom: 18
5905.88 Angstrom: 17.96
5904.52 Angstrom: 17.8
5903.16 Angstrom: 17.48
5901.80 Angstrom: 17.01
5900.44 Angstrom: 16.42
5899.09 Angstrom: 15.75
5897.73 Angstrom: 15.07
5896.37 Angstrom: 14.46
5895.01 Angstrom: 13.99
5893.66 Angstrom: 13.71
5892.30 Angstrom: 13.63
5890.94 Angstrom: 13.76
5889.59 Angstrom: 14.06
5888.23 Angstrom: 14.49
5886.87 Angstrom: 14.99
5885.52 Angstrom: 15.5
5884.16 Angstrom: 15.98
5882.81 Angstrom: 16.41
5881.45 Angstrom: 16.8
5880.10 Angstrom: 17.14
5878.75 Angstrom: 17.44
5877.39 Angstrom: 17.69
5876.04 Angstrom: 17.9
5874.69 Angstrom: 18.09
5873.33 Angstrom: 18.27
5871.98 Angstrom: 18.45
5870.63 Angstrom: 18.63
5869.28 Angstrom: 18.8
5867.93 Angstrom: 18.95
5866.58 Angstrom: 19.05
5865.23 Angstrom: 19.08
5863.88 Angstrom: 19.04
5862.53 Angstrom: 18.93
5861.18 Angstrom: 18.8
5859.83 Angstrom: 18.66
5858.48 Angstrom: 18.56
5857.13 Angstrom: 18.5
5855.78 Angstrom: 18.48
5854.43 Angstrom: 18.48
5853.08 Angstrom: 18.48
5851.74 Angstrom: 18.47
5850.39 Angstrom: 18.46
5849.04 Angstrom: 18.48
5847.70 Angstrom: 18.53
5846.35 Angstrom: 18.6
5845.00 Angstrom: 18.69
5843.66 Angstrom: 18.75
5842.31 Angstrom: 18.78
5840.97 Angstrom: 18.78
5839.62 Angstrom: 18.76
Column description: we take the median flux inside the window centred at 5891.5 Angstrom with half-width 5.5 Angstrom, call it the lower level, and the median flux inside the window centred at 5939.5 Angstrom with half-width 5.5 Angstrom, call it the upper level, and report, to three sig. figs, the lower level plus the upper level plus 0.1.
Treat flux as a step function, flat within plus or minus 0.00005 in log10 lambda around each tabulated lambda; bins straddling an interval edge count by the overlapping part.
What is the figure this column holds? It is 32.9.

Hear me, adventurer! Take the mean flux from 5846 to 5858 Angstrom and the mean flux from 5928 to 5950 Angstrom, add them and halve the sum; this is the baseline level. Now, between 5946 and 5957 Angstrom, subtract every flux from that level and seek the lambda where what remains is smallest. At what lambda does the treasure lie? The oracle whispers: 5946.82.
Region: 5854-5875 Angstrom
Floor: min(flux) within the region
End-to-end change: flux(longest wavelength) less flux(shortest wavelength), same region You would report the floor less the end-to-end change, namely 18.5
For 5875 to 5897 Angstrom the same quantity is 17.1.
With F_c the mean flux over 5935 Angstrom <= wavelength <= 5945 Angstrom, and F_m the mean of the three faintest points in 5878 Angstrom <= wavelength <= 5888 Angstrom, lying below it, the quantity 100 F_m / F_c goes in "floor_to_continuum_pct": 83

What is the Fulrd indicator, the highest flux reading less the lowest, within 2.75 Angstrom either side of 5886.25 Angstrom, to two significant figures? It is 1.5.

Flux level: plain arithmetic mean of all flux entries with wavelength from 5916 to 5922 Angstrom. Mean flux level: 17.9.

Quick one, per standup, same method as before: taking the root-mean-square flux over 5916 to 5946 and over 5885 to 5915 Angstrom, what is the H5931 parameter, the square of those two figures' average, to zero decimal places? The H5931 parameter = 295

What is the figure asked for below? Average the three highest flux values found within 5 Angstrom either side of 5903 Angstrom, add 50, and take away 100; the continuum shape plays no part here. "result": -32.1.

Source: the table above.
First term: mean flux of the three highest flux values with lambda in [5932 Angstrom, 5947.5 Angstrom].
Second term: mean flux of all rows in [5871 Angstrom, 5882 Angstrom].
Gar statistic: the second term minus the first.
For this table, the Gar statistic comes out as -1.1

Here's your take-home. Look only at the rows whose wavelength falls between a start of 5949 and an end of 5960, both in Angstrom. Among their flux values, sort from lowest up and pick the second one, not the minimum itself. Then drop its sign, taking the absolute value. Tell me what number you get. 18.0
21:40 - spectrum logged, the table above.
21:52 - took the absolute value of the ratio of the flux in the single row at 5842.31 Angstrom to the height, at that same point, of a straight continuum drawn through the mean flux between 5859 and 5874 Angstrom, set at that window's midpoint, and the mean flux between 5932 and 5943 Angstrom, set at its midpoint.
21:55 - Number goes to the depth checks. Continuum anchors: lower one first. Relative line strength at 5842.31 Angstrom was 1.00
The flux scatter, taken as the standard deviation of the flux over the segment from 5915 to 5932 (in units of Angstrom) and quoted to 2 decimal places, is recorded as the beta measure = 0.08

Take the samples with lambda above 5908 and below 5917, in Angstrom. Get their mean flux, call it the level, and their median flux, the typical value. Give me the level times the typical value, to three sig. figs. 317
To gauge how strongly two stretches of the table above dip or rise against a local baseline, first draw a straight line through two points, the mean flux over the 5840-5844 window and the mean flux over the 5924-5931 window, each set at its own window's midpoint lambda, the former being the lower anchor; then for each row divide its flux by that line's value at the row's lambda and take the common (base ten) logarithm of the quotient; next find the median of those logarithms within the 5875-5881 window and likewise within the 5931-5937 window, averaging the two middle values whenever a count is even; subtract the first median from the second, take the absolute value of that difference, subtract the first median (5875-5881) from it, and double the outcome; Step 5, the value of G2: 0.10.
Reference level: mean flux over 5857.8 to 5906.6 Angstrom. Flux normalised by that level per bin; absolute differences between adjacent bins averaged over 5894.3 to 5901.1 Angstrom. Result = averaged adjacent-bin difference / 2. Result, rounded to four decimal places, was 0.0180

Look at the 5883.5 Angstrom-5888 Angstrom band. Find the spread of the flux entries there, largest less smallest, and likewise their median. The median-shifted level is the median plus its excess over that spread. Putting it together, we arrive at 30.0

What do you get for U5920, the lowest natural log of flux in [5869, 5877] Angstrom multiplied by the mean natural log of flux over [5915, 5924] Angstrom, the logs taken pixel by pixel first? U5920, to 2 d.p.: 8.31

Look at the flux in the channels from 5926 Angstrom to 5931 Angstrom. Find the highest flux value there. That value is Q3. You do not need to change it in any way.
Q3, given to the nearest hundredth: 17.97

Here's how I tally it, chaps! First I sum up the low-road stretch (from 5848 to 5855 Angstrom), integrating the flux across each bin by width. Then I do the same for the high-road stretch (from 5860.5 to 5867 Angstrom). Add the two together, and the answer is 253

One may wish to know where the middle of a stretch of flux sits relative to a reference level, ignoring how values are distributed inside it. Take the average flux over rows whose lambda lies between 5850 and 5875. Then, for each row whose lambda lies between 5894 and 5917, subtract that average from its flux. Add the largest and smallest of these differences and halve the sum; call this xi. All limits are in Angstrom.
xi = -2.65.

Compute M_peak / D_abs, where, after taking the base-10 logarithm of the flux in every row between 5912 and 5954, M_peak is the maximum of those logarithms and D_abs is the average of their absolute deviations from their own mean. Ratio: 162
